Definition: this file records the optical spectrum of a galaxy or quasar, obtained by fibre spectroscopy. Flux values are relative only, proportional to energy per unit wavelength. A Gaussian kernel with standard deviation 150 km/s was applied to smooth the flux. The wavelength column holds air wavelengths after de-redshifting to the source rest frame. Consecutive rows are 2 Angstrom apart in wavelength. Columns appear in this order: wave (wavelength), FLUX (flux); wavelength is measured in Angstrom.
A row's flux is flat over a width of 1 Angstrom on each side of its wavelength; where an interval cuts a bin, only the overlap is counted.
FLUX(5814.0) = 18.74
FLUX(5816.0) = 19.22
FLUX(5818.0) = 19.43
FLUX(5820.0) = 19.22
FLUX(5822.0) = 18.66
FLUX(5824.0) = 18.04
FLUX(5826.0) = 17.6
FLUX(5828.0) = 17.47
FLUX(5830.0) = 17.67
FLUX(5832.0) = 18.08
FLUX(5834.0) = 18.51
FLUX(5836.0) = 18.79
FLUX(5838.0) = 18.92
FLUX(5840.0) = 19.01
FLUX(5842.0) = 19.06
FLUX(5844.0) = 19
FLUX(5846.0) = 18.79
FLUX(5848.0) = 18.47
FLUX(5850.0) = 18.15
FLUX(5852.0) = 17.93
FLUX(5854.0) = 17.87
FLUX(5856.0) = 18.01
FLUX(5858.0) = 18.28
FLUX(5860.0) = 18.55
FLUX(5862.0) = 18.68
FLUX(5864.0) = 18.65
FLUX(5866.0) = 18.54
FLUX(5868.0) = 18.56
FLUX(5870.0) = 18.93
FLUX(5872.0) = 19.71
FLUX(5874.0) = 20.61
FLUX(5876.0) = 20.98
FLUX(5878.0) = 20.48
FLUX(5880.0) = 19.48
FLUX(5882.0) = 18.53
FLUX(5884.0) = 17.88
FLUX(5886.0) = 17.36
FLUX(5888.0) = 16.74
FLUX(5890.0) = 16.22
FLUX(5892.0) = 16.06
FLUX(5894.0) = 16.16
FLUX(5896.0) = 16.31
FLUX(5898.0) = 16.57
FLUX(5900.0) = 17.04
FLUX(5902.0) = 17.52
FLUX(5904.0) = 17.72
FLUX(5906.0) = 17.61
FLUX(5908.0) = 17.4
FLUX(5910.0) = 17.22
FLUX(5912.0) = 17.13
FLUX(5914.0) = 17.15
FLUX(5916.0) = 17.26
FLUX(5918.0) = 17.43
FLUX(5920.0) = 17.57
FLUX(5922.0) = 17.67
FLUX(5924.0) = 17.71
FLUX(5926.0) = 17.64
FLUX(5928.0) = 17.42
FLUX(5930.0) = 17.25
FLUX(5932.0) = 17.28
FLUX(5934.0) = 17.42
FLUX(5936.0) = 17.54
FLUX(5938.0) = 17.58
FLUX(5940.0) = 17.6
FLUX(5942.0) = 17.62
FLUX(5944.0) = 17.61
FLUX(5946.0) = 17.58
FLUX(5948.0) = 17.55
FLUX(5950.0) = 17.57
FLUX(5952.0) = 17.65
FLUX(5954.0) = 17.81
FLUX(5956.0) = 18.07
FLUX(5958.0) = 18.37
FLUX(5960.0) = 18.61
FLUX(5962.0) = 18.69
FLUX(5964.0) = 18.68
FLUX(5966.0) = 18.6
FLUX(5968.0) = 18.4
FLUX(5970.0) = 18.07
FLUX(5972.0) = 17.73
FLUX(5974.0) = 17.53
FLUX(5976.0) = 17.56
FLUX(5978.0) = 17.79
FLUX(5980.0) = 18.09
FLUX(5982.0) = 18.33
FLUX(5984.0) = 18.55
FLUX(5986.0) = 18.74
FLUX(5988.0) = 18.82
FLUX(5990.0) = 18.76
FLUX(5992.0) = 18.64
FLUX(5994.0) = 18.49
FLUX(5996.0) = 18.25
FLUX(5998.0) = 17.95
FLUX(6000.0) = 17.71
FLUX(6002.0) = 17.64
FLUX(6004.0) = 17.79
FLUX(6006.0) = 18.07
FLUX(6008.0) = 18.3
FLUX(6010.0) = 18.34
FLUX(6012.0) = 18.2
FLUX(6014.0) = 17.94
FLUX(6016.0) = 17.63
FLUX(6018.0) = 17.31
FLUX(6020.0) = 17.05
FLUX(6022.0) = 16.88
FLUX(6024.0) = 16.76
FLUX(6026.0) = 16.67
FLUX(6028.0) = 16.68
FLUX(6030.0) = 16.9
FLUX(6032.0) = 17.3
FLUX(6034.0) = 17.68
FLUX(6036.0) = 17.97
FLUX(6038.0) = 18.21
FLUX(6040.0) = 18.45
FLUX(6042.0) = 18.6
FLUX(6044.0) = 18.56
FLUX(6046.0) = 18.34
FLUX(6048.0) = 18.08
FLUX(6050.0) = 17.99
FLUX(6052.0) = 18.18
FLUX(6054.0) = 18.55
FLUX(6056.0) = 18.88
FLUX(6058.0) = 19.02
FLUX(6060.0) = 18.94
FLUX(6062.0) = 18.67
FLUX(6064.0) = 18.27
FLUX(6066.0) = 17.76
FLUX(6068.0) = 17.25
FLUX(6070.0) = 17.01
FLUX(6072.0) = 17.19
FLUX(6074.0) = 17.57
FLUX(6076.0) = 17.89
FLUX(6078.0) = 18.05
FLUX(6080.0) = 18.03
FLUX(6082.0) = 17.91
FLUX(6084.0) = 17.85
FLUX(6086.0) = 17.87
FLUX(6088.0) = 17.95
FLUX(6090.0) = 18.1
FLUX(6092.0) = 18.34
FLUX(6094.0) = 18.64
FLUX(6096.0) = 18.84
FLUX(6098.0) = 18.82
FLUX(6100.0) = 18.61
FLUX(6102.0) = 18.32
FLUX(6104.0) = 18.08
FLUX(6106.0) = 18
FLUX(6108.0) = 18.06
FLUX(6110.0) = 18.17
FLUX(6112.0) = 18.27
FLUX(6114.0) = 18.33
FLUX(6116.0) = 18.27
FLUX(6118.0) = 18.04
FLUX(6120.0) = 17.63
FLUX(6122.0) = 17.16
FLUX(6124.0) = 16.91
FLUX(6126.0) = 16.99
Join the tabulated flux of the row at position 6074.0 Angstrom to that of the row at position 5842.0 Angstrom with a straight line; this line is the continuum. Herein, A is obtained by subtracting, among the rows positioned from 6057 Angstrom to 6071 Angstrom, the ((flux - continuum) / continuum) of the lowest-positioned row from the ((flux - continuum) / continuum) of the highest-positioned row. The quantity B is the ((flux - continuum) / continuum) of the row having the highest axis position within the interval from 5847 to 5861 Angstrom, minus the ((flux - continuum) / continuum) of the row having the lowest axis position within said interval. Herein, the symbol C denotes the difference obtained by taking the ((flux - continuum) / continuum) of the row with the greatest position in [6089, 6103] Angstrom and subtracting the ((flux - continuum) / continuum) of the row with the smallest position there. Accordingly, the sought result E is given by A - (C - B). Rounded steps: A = -0.11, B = 0.008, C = 0.017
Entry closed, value -0.12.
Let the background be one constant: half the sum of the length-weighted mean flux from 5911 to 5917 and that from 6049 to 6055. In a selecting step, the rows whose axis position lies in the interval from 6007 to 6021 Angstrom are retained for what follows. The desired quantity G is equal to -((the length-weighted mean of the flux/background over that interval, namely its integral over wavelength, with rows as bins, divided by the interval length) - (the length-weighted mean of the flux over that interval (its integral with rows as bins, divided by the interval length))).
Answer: 16.8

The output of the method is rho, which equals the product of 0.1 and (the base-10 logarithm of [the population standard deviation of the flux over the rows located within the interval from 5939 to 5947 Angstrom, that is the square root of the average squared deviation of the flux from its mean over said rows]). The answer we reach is -0.18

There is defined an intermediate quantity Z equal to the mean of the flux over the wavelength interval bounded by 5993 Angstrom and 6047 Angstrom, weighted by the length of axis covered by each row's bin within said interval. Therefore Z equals 17.8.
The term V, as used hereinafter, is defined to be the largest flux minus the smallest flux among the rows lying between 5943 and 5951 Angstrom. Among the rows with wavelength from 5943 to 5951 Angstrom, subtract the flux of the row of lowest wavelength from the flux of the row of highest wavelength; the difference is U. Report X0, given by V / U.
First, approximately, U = -0.04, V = 0.1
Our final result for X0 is -1.5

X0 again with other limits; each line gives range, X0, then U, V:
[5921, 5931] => -1.1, -0.42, 0.5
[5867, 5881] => 2.6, 0.92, 2.4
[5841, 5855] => -1.0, -1.19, 1.2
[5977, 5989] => 1.0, 1.03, 1.0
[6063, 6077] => -3.3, -0.38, 1.3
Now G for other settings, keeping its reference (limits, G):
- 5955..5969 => 17.4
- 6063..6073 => 16.5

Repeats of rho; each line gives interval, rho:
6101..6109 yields -0.09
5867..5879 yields 0.00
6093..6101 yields -0.10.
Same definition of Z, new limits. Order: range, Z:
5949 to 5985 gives 18.1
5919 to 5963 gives 17.7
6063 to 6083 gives 17.7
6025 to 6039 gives 17.3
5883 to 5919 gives 17.0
